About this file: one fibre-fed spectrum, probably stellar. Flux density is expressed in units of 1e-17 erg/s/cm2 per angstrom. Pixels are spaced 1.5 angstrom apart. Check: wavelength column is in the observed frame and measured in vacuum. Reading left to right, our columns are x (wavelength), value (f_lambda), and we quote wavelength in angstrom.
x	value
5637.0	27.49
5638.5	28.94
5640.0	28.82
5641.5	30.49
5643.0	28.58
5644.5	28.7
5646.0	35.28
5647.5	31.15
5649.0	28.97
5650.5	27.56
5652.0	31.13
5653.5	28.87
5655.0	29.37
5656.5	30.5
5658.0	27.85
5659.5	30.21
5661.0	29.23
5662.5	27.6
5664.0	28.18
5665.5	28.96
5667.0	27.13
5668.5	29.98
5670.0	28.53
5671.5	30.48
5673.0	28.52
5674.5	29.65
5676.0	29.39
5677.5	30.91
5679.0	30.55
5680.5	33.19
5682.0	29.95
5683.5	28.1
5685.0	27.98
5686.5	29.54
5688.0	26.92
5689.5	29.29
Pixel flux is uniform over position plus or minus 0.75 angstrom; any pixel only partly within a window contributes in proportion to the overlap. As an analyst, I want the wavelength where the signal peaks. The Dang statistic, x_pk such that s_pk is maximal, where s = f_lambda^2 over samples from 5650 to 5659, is 5652.0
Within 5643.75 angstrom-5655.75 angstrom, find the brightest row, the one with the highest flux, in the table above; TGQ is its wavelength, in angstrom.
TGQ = 5646.0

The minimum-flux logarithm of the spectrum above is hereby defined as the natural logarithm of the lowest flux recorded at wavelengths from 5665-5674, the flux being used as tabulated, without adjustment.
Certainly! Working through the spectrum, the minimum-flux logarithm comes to 3.301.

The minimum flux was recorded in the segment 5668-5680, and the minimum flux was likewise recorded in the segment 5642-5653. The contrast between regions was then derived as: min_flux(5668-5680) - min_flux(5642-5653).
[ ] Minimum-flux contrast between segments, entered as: 1.0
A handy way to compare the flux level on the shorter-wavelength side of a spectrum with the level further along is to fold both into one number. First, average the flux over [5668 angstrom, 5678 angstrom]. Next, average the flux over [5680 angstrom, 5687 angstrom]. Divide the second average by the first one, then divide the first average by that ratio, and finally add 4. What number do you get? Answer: 34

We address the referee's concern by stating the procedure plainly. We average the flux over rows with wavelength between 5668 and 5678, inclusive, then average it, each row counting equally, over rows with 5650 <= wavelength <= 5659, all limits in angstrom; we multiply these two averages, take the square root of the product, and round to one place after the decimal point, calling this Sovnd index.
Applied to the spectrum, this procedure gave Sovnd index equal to 29.4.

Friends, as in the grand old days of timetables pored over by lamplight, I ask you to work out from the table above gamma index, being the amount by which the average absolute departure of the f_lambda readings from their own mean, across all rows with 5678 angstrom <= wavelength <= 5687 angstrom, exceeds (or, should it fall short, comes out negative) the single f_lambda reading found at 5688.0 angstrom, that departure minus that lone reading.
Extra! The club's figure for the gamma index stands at -25.6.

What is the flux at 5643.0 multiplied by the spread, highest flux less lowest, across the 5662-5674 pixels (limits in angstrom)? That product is 96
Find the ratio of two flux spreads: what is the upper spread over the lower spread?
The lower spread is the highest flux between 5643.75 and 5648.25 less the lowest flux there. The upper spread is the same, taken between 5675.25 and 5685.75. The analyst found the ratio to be 0.79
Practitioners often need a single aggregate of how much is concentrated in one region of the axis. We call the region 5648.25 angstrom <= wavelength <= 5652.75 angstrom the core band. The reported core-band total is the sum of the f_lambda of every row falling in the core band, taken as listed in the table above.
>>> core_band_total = 88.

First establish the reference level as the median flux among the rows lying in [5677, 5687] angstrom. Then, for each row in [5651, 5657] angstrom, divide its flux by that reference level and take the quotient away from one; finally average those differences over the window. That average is 0.00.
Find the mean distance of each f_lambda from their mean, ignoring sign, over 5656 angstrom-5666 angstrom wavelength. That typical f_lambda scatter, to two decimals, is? 0.91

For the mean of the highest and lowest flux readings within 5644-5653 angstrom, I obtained 31.4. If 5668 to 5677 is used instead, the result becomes 29.5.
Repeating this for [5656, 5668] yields 28.8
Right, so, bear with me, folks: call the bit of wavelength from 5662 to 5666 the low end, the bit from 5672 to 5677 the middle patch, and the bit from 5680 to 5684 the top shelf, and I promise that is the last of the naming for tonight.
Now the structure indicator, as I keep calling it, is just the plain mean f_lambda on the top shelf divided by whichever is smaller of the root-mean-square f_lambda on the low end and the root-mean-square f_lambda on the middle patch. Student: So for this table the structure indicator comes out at 1.08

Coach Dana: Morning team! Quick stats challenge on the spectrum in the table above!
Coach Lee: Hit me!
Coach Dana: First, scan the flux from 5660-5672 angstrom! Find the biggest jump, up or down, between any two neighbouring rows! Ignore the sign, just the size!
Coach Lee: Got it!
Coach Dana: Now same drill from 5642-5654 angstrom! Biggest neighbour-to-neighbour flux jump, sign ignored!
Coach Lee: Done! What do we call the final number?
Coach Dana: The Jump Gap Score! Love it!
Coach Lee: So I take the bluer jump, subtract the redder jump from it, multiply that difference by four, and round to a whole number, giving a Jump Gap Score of 15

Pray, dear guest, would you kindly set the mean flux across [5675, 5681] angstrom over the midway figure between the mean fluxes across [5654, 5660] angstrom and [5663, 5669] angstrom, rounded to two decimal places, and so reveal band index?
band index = 1.07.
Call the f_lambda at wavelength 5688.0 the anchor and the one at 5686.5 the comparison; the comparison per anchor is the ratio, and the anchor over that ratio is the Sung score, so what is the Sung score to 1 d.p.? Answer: 24.5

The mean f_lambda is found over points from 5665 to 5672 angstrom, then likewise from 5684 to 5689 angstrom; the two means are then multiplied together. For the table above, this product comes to 817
